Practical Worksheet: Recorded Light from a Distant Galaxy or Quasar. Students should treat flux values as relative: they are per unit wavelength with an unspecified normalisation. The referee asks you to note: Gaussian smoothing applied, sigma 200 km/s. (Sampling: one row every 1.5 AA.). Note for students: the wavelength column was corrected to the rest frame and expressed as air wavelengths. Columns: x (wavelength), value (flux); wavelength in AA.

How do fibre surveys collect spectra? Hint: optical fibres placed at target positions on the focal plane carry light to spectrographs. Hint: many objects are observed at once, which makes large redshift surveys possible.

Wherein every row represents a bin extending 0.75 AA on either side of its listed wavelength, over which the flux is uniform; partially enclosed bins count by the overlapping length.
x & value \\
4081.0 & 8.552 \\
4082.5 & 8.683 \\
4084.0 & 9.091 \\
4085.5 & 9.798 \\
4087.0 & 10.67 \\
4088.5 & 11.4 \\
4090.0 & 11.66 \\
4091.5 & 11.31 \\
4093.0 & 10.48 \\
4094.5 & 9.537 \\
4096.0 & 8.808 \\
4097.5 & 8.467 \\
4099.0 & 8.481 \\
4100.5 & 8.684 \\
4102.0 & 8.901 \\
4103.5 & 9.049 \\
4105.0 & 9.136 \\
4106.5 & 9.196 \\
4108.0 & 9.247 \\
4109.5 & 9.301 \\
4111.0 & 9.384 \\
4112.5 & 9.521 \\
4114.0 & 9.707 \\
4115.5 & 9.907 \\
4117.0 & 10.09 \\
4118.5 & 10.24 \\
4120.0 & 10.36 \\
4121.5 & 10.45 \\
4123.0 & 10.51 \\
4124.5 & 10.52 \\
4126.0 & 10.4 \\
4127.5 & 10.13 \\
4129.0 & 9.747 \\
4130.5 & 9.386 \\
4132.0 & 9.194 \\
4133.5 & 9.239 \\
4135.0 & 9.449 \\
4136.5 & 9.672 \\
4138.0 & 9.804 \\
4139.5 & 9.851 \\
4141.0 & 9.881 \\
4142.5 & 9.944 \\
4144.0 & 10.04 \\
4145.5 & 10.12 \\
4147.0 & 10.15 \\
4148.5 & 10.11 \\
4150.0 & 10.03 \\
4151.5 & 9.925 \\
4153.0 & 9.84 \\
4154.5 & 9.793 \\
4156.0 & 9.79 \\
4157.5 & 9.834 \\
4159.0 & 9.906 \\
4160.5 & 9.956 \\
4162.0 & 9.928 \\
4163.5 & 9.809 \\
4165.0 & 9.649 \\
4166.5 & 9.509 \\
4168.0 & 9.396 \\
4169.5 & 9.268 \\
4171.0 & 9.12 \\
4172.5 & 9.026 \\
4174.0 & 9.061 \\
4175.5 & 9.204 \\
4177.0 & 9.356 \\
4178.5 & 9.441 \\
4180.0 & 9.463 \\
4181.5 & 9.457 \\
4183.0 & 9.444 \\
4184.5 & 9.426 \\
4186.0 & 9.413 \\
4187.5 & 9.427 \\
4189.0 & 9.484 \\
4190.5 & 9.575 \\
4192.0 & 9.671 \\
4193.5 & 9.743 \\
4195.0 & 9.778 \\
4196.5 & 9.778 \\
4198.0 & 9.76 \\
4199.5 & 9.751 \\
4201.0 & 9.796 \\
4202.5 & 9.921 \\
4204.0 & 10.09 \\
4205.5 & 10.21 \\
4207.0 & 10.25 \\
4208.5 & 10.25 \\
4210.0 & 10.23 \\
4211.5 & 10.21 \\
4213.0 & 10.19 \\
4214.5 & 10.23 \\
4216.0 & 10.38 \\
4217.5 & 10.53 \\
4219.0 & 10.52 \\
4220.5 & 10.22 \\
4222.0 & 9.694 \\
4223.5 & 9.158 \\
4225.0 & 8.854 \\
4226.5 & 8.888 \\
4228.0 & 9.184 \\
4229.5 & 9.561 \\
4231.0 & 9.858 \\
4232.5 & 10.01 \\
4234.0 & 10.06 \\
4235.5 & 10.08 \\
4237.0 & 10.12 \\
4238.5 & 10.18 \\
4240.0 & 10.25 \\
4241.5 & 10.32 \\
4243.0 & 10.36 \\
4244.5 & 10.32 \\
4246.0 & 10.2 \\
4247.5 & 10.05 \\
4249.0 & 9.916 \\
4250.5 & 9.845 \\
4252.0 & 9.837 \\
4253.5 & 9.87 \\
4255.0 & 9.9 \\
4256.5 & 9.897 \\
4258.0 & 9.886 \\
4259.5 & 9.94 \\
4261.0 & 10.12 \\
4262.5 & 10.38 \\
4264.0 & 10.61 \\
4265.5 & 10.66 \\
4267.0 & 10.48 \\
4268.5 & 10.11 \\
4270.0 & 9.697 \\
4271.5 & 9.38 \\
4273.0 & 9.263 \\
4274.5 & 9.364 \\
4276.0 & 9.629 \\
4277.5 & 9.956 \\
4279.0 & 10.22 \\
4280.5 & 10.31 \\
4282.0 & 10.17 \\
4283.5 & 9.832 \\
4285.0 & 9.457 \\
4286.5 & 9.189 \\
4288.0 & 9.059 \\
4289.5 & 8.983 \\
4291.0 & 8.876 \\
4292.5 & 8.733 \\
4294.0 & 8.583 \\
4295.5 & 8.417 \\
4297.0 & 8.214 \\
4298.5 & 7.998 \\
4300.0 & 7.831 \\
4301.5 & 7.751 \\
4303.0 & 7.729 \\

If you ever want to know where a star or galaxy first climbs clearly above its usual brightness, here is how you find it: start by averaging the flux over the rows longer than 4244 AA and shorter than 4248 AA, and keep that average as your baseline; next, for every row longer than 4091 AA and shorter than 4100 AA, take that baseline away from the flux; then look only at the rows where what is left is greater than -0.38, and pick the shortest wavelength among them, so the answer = 4091.5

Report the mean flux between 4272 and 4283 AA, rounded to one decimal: 9.8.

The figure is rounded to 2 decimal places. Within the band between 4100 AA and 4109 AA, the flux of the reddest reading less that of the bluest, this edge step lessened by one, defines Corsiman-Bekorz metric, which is -0.44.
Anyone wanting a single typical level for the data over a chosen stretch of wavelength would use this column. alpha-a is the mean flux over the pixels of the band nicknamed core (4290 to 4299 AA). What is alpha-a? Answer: 8.5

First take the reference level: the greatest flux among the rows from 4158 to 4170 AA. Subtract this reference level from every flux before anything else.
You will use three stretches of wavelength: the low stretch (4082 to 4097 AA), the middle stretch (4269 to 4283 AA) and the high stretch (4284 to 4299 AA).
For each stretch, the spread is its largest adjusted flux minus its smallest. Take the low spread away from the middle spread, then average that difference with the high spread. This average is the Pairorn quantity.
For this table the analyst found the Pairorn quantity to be -0.24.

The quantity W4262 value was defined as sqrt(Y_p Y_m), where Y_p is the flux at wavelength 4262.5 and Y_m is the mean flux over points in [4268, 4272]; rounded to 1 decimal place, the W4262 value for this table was 10.0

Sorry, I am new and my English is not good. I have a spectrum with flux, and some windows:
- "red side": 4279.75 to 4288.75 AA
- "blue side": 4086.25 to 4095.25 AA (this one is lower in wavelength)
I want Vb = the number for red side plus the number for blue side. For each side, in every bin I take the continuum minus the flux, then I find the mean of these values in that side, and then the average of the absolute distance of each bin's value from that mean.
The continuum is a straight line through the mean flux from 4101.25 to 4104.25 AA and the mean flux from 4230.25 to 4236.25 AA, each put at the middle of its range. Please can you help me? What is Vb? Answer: 1.1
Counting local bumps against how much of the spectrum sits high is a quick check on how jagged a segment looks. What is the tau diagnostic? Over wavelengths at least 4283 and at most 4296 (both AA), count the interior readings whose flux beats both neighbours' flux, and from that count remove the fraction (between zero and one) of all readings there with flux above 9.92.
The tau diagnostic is 0.0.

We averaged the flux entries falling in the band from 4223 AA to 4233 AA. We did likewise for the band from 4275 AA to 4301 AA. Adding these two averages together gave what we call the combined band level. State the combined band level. 18.5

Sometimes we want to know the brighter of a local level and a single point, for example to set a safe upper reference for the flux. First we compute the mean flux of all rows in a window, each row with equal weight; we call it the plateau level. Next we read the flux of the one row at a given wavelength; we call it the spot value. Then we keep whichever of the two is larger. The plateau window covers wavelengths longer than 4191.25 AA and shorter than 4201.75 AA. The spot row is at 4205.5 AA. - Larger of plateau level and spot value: 10.2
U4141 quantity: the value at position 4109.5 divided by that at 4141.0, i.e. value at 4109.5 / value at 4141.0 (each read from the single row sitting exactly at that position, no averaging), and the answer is 0.94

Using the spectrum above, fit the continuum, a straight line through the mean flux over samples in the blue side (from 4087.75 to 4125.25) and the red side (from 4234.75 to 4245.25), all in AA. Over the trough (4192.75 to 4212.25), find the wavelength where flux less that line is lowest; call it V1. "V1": 4199.5 AA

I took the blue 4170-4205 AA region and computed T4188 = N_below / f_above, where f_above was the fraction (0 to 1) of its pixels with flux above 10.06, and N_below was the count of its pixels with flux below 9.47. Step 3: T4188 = 276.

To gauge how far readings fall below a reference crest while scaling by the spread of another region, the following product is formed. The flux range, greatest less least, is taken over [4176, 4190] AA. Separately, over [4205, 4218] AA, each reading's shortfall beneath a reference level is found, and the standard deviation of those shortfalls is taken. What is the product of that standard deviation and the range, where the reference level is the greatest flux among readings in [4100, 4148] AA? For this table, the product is 0.01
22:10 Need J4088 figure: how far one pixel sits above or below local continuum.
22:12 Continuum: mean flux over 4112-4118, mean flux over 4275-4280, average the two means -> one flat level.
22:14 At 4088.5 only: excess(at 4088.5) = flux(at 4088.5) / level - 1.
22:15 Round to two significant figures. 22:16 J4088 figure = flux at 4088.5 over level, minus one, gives 0.15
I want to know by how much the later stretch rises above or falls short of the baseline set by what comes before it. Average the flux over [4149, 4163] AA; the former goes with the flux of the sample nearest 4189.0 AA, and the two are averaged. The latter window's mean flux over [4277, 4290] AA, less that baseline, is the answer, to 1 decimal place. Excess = 0.0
